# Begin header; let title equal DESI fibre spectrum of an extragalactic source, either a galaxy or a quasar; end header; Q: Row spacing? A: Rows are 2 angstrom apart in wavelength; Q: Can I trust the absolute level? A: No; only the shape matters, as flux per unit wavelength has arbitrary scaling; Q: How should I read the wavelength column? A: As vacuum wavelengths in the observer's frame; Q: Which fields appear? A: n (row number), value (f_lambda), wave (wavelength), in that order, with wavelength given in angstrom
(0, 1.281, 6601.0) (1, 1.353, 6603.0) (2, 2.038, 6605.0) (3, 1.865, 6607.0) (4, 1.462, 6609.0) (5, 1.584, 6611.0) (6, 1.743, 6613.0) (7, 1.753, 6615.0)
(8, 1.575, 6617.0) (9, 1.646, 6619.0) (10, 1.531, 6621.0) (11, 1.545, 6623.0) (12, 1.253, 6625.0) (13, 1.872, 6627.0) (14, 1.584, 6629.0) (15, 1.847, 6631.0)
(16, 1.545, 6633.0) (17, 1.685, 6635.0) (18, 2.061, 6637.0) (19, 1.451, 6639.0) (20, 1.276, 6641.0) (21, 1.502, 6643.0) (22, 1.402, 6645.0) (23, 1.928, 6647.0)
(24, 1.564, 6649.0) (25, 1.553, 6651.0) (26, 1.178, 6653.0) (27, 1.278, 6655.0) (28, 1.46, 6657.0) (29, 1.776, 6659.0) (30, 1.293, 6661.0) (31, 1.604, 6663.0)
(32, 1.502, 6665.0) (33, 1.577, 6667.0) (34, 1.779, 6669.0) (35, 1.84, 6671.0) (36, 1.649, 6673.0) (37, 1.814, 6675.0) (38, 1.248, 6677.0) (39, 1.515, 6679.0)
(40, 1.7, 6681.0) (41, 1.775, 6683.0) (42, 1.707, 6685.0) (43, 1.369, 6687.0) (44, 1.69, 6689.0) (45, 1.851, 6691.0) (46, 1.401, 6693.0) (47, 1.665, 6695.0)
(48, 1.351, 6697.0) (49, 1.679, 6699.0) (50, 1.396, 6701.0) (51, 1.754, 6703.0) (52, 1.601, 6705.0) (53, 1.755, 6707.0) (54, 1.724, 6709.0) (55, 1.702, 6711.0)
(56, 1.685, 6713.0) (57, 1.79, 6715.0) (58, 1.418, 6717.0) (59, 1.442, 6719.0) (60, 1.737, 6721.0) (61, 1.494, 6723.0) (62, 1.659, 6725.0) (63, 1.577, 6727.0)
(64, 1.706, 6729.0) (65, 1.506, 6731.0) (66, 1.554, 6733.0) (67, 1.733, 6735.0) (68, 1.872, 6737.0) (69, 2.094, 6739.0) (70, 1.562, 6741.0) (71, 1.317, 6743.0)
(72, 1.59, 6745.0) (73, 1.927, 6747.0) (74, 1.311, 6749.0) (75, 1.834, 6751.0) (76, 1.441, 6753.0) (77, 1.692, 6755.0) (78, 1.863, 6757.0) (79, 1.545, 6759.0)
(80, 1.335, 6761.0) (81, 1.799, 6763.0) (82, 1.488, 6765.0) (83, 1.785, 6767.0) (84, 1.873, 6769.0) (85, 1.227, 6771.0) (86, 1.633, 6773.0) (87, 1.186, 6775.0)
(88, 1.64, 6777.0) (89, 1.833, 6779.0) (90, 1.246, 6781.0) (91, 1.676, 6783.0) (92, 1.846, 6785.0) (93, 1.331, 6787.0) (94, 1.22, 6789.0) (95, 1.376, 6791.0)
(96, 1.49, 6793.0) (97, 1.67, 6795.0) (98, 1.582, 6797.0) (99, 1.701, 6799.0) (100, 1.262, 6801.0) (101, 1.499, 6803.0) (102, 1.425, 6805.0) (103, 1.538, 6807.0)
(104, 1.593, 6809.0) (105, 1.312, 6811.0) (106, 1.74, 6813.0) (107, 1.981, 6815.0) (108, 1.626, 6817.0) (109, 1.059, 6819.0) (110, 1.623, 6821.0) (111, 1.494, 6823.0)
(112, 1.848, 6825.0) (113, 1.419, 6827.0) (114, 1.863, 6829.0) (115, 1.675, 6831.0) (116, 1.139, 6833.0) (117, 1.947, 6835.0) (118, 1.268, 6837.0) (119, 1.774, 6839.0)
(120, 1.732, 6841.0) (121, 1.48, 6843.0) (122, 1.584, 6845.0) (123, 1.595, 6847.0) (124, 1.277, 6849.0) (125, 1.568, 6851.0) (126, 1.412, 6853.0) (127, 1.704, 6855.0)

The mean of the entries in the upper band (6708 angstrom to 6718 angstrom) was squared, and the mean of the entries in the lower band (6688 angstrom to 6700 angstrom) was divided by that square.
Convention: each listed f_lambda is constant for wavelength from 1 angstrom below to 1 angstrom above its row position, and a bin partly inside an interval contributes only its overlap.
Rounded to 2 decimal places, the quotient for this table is 0.58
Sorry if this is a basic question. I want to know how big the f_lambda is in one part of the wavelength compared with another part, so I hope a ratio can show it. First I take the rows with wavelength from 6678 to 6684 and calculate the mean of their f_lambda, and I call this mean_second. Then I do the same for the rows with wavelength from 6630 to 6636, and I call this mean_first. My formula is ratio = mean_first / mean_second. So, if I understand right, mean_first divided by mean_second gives 1.02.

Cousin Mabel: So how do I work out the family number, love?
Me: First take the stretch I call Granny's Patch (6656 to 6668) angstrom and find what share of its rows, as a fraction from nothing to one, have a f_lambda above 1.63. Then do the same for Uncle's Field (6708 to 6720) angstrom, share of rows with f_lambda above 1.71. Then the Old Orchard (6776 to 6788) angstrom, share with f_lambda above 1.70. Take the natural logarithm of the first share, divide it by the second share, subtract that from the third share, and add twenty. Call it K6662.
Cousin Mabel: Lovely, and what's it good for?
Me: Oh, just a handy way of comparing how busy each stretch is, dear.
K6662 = 25.7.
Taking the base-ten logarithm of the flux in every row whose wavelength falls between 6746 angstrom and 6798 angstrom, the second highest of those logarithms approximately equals 0.273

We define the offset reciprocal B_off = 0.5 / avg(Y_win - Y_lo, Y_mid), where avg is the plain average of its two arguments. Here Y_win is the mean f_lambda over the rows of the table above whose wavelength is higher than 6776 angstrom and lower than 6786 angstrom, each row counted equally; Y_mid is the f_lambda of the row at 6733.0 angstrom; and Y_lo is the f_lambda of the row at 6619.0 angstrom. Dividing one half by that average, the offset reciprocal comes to 0.64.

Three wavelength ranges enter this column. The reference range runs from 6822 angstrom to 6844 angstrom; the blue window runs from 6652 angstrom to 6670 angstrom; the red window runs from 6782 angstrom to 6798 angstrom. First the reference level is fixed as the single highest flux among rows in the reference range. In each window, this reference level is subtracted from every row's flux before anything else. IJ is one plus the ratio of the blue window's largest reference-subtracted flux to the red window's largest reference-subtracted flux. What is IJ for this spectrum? 2.7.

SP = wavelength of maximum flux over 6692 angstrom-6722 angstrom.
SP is 6715.0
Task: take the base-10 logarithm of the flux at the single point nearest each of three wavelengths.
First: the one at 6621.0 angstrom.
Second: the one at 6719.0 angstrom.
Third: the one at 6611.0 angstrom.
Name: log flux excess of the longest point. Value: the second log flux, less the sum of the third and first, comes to -0.23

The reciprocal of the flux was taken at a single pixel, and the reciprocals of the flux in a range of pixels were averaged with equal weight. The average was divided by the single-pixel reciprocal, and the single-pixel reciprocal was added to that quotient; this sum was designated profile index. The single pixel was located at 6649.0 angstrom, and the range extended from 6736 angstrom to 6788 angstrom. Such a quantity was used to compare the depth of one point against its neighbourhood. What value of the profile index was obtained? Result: 1.63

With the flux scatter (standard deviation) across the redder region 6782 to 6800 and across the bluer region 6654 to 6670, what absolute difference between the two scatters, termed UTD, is 0.013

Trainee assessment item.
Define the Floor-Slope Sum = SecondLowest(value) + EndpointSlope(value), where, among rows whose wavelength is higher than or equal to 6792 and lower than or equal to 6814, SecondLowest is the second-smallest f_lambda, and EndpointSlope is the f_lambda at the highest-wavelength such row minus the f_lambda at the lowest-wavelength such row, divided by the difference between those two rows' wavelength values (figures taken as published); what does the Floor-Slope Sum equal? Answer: 1.32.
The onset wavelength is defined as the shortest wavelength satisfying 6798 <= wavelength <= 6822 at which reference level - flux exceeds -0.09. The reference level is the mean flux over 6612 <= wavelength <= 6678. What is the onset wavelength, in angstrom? 6801.0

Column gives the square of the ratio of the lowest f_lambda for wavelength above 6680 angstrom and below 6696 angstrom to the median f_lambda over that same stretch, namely 0.65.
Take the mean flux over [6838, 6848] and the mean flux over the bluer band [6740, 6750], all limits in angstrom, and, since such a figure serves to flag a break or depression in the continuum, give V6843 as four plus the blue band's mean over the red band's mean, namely 4.94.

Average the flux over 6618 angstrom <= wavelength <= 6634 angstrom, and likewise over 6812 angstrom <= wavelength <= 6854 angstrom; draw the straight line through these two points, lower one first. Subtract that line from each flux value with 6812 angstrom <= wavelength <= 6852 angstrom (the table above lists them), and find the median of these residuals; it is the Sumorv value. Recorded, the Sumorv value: 0.03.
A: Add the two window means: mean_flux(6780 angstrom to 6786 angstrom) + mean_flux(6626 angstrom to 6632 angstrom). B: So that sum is 3.36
